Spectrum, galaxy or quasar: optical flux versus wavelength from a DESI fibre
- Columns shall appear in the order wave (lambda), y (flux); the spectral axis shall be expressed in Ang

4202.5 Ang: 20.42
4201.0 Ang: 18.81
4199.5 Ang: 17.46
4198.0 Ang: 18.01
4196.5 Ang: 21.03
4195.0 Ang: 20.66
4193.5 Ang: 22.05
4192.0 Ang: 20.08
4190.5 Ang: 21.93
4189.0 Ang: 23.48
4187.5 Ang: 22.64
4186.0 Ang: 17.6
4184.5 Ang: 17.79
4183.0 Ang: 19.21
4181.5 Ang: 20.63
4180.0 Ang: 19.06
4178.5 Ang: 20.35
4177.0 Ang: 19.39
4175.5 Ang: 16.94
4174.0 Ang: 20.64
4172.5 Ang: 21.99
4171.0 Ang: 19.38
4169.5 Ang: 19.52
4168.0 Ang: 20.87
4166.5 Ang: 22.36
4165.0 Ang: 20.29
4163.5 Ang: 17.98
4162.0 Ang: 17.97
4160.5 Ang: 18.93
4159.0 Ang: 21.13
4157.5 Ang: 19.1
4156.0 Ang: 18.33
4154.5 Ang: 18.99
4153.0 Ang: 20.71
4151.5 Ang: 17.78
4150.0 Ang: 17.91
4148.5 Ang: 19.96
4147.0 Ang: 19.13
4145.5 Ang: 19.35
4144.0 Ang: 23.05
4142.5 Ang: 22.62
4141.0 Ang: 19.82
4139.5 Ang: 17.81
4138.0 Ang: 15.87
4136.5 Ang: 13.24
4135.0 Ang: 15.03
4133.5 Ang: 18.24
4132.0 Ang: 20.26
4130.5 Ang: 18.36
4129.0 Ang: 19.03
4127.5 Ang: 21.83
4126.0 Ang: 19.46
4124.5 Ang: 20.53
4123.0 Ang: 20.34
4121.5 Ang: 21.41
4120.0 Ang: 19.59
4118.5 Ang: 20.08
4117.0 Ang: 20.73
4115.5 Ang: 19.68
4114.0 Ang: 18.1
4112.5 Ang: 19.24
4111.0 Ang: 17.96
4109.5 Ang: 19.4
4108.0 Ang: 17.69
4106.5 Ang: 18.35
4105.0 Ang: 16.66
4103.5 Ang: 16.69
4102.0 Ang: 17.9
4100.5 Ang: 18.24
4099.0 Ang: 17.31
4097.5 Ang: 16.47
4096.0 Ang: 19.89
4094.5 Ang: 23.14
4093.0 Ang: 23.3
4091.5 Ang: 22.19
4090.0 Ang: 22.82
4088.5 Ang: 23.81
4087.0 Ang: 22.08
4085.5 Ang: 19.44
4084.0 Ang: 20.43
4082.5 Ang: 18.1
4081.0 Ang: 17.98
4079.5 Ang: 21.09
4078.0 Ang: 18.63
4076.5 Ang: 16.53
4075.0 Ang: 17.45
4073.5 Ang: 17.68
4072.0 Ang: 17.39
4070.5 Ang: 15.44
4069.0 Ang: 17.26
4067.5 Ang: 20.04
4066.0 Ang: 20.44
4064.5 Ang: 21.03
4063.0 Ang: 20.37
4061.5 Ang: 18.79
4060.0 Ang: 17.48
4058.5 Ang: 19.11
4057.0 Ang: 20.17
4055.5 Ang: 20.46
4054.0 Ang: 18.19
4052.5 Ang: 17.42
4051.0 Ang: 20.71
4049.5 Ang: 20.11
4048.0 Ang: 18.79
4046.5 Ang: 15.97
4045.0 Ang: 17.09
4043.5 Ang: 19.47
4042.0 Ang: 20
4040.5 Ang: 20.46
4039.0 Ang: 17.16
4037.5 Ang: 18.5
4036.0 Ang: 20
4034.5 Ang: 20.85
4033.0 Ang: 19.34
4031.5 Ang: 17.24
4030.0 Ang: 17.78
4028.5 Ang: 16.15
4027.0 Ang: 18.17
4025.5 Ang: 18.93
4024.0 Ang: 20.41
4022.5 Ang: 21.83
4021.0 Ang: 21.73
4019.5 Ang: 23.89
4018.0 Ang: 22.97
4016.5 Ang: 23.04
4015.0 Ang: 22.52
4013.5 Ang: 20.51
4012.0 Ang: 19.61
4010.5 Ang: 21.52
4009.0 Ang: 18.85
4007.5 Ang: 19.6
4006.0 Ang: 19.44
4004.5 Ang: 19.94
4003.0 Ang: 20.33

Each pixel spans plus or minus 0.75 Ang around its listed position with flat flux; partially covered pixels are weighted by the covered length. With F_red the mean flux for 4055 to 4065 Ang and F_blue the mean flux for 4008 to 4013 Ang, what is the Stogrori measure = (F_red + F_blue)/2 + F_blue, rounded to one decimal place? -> 39.8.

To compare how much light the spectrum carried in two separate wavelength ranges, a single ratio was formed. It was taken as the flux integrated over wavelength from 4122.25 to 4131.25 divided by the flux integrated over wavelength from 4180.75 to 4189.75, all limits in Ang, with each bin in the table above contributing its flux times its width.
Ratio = 0.99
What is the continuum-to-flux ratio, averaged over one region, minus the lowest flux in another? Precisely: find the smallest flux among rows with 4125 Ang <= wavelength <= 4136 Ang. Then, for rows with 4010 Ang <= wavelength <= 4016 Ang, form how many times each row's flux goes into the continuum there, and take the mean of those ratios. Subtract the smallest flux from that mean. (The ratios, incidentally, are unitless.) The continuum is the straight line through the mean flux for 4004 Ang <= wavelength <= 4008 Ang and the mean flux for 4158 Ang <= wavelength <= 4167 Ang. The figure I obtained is -14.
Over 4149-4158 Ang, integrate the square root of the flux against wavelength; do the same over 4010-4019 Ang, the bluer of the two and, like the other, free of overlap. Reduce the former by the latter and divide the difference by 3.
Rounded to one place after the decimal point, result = -1.0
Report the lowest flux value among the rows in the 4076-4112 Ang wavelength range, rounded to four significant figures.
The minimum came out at 16.47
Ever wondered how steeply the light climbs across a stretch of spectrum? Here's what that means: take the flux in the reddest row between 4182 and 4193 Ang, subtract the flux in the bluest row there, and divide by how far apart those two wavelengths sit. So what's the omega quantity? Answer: 0.1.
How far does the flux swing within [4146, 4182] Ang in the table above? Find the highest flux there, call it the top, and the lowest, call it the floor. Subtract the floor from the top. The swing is 5.4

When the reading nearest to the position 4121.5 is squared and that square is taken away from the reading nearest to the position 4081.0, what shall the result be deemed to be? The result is -440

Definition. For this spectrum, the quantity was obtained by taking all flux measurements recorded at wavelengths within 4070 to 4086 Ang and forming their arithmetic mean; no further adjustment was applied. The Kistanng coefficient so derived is 18.2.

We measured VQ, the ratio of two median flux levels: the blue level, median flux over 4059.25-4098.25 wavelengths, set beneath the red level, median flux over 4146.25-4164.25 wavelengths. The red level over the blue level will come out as 0.96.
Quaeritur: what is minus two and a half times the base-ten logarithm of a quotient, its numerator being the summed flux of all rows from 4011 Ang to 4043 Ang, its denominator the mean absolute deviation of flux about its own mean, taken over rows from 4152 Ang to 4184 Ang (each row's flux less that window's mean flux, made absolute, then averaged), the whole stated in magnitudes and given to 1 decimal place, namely -6.4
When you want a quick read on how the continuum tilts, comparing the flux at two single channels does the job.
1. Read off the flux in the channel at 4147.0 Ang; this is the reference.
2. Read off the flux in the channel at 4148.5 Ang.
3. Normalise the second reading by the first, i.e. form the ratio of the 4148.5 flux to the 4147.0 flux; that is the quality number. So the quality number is 1.04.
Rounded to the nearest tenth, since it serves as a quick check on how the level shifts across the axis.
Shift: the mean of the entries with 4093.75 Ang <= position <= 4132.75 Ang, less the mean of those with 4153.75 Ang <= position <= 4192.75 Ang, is -0.7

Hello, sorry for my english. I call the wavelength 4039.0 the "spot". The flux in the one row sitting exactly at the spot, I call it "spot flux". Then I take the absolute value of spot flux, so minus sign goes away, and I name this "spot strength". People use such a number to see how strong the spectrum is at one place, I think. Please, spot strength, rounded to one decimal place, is 17.2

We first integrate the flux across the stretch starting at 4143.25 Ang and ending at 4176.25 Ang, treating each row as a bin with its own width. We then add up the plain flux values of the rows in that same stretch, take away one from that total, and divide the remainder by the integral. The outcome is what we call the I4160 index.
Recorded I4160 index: 0.665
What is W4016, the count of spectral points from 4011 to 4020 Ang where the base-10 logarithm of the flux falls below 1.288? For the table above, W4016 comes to 0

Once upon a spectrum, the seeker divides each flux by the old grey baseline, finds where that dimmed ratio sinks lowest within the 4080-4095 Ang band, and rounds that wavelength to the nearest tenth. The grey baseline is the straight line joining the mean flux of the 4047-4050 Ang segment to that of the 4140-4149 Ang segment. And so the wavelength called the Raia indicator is 4081.0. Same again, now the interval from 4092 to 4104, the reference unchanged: 4097.5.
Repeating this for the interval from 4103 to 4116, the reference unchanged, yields 4105.0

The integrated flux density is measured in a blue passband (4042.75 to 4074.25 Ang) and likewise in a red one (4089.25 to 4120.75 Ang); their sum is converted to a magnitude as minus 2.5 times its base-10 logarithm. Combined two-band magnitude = -7.70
